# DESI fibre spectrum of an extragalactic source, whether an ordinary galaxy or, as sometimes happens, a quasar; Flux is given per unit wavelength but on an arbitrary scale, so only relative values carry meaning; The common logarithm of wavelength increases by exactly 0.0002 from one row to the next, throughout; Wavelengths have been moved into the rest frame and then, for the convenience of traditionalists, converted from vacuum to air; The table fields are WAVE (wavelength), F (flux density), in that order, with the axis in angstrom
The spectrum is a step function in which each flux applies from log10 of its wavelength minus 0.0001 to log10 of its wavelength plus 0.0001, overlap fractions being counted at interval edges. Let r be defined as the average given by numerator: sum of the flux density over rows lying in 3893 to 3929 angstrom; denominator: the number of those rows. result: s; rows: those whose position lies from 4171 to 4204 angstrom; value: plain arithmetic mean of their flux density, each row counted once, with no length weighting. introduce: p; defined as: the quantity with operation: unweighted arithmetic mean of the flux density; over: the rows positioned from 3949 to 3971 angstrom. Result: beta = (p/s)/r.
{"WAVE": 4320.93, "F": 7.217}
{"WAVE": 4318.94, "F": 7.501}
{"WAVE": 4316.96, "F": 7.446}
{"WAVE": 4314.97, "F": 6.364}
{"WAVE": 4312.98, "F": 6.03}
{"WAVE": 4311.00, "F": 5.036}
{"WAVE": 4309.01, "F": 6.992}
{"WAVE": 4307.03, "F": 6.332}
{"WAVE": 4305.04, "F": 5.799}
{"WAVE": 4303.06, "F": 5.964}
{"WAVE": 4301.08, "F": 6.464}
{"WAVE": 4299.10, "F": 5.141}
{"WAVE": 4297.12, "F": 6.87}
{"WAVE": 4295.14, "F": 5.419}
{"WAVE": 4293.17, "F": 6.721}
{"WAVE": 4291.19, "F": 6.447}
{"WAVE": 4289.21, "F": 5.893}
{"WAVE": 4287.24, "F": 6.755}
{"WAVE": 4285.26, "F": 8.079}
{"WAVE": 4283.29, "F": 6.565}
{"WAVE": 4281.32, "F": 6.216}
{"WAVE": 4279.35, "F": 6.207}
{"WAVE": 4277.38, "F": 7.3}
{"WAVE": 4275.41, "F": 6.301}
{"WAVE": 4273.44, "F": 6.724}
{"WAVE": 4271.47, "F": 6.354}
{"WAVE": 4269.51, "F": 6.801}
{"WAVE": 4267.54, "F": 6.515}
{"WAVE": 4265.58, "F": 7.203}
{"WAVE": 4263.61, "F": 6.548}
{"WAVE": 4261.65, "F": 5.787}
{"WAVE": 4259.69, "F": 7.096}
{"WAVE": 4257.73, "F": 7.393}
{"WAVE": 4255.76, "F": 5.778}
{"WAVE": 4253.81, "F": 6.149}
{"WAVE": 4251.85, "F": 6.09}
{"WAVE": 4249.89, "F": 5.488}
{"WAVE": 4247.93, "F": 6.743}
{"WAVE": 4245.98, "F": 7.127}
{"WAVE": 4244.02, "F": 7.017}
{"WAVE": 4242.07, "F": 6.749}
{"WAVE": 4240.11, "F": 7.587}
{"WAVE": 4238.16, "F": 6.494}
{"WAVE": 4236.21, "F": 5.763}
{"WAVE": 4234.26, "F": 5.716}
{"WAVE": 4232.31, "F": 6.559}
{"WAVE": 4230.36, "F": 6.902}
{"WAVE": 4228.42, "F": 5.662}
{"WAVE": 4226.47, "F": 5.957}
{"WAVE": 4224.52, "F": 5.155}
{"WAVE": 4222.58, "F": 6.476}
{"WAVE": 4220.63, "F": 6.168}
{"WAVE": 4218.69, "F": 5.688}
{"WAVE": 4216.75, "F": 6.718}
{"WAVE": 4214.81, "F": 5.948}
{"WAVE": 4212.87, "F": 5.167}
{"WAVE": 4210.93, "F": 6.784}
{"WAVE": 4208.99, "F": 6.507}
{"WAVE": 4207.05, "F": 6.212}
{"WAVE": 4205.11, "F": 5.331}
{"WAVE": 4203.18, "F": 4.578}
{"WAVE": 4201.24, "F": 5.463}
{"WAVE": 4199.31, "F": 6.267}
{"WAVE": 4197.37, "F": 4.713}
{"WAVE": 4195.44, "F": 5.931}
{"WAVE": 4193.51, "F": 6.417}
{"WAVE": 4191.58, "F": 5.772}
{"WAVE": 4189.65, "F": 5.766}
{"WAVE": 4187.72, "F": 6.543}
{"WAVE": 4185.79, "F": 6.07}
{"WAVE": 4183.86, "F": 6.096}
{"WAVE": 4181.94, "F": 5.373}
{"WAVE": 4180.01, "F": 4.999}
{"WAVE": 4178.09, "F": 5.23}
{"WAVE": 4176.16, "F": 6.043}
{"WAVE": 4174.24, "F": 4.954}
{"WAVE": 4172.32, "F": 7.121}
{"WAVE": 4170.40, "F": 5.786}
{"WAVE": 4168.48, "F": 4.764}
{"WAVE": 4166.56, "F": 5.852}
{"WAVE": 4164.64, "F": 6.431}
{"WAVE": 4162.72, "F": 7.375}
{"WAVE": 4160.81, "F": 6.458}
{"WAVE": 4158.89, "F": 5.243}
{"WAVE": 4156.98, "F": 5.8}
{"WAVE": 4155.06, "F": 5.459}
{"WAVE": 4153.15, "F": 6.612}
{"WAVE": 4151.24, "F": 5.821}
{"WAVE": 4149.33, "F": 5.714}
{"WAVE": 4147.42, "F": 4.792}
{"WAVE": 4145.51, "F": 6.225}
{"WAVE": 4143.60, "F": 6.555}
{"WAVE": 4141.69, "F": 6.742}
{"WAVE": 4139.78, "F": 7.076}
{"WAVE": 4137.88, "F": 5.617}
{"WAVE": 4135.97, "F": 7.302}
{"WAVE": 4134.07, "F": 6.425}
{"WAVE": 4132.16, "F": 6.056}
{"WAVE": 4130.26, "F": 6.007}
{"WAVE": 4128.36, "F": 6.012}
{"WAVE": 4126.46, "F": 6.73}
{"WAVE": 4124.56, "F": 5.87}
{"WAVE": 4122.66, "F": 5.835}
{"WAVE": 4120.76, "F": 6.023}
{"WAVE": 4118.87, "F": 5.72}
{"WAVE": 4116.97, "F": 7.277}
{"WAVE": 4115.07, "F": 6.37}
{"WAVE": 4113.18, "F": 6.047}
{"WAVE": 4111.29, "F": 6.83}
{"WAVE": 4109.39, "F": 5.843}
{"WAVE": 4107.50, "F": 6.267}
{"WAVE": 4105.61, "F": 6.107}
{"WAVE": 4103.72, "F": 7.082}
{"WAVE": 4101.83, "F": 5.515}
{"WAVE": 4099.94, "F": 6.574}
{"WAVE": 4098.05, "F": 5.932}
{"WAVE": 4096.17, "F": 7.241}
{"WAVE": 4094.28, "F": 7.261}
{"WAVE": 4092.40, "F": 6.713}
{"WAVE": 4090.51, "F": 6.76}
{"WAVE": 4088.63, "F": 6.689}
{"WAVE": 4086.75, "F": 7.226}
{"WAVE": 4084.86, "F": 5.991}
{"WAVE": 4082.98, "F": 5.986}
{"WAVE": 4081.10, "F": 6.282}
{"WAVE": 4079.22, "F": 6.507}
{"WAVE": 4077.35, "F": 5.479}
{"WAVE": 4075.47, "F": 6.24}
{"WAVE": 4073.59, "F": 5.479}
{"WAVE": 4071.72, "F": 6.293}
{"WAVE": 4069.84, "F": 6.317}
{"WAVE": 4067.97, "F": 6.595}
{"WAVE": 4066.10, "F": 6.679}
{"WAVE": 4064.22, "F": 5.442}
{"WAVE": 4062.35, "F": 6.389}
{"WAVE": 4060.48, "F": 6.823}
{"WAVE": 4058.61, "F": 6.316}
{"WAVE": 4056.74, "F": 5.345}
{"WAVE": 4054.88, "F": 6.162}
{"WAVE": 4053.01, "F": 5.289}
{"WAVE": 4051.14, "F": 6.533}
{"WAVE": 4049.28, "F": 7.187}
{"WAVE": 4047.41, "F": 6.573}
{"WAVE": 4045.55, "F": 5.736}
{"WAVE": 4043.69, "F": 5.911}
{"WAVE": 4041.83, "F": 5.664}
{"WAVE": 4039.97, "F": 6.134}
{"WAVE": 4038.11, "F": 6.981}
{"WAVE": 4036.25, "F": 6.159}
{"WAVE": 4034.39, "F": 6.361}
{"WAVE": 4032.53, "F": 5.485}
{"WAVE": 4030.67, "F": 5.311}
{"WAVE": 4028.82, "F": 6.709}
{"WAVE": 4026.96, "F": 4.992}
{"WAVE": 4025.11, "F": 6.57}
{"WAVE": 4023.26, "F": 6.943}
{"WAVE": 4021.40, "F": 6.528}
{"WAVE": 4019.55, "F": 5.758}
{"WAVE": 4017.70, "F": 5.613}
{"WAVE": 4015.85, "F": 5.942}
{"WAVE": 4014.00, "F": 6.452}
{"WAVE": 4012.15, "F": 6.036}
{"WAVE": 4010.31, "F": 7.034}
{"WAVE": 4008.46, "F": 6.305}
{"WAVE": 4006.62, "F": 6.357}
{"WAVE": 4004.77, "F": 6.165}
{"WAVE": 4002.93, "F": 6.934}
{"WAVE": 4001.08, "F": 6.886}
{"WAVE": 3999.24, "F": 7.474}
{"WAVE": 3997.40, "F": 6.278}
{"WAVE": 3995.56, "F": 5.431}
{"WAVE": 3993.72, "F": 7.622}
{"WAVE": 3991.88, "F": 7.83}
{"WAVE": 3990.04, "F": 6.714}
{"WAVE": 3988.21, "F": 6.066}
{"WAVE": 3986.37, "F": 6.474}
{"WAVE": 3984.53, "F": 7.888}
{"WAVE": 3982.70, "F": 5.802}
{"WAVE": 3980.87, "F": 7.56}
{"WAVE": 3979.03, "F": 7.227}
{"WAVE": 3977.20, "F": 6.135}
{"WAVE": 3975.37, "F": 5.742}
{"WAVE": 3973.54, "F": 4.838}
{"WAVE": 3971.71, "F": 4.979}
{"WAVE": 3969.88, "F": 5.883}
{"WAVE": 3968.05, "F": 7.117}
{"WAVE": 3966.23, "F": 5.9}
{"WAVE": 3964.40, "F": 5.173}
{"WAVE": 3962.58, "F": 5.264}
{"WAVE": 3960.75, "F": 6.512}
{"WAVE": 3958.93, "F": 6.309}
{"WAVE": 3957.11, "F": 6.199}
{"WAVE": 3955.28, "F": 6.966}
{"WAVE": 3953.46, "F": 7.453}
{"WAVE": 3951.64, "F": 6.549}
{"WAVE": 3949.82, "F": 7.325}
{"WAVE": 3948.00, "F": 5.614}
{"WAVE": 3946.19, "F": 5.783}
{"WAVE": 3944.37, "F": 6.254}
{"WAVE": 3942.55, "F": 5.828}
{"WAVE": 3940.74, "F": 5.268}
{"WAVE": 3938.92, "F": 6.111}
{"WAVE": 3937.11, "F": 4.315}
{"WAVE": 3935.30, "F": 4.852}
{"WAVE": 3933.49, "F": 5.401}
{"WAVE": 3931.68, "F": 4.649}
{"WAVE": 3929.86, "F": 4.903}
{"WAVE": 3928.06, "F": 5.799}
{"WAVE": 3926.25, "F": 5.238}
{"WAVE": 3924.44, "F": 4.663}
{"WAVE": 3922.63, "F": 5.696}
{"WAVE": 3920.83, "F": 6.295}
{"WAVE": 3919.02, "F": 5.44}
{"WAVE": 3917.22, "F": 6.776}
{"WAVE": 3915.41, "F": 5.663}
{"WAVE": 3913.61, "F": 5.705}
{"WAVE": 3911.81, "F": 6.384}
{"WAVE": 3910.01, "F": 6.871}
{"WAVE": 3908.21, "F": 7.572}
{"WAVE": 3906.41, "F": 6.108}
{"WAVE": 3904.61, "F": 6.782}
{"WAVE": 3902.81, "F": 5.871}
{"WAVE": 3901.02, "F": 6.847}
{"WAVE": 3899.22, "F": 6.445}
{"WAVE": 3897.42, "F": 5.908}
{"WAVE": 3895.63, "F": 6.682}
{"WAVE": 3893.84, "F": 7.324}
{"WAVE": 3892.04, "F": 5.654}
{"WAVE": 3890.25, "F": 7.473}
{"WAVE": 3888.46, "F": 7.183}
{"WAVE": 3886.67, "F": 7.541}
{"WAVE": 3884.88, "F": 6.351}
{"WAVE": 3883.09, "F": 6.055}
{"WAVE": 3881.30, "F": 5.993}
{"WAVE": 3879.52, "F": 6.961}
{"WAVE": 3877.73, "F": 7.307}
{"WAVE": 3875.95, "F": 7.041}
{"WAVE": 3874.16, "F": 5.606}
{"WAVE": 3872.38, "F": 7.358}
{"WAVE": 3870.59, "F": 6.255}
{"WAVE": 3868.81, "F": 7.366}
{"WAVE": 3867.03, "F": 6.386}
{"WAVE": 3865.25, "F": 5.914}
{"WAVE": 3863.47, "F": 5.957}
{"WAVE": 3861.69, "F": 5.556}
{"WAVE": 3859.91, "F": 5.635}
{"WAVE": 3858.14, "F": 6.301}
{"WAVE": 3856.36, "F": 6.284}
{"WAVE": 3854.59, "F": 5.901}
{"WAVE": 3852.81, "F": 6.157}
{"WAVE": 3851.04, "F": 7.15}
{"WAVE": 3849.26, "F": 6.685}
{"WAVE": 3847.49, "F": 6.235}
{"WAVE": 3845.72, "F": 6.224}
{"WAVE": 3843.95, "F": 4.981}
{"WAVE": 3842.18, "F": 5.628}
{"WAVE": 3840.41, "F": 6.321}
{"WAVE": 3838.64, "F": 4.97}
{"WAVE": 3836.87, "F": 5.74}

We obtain 0.180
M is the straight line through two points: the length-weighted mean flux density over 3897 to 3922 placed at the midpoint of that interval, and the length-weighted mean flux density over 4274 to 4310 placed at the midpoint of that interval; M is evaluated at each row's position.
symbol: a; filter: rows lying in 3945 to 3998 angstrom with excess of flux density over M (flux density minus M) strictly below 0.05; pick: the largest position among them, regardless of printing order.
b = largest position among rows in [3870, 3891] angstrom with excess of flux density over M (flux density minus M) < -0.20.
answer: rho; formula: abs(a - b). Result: 114.3 angstrom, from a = 3997.40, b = 3883.09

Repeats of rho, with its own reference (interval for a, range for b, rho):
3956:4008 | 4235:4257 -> 249.1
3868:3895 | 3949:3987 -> 90.7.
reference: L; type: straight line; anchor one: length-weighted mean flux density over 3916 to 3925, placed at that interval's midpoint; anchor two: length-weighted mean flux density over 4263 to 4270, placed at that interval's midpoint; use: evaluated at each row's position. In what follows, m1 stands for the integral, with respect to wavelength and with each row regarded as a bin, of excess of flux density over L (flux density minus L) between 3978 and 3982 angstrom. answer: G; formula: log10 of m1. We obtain 0.7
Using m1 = 5.2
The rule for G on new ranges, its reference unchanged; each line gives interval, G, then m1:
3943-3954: 0.8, 6.0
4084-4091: 0.4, 2.8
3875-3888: 1.1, 13.8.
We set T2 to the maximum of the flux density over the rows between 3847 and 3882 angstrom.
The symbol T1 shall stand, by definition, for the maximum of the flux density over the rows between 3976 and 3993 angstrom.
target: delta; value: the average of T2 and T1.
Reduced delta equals 7.627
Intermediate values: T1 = 7.888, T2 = 7.366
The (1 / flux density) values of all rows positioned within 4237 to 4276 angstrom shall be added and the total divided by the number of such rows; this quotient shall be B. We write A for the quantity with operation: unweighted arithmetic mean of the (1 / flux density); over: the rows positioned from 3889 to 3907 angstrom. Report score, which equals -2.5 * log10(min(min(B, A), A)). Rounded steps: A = 0.155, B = 0.153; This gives 2.04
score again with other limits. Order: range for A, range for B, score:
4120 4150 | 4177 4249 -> 1.97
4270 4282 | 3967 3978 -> 2.03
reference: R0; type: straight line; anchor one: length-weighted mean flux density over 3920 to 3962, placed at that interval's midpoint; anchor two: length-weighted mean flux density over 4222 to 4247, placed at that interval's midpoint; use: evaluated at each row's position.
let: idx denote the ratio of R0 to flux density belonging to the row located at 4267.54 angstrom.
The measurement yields 0.99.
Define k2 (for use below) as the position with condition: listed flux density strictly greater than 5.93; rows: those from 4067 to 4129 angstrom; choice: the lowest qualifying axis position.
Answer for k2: 4067.97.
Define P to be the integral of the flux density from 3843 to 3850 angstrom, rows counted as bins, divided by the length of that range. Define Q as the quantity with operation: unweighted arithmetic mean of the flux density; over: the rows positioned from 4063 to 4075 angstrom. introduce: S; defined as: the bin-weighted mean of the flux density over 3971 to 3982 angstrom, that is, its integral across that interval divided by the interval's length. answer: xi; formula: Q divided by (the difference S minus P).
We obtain 79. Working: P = 6.02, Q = 6.1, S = 6.1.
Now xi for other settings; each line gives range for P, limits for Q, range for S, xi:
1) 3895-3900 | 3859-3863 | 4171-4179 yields -12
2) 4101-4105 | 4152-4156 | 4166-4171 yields -7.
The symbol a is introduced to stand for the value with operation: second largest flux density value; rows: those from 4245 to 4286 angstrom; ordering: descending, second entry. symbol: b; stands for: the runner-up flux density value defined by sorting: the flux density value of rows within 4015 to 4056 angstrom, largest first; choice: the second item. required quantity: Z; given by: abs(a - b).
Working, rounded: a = 7.393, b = 6.981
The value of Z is 0.41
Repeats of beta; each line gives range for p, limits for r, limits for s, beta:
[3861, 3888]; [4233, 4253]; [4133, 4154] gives 0.160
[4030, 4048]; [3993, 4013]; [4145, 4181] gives 0.157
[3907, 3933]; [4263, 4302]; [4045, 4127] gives 0.142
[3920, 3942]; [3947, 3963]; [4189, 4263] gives 0.133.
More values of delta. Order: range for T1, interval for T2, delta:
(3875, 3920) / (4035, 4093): 7.399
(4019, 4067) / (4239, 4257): 7.387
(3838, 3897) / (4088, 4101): 7.401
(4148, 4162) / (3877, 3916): 7.092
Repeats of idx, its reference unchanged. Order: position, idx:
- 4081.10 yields 0.97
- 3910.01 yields 0.84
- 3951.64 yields 0.89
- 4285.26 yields 0.80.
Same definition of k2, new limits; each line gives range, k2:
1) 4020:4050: 4021.40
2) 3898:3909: 3899.22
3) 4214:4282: 4214.81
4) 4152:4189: 4153.15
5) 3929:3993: 3938.92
